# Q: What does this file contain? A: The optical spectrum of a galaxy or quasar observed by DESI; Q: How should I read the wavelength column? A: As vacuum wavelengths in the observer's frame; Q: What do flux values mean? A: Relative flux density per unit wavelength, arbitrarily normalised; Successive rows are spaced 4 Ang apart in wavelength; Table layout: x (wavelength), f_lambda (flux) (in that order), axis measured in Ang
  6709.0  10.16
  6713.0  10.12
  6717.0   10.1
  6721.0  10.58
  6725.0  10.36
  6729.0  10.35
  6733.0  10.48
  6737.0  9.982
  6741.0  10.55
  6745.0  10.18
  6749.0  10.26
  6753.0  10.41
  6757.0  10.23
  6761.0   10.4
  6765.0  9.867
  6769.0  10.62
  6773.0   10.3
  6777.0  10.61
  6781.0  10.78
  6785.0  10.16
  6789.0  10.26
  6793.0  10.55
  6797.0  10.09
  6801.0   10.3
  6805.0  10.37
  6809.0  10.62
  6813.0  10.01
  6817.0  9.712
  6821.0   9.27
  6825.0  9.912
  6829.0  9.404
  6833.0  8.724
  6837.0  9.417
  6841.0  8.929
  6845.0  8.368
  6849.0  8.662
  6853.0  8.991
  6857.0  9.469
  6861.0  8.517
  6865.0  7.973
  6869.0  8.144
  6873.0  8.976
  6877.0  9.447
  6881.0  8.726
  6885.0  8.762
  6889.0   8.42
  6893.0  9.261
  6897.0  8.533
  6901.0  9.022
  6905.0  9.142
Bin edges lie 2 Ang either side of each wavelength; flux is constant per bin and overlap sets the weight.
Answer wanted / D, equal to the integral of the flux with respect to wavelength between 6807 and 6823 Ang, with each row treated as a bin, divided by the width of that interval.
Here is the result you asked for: 9.9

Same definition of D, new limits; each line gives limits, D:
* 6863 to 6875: 8.4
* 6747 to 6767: 10.2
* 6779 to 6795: 10.4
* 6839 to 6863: 8.8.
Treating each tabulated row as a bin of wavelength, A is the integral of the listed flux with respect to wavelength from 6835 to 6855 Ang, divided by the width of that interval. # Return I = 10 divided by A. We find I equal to 1.13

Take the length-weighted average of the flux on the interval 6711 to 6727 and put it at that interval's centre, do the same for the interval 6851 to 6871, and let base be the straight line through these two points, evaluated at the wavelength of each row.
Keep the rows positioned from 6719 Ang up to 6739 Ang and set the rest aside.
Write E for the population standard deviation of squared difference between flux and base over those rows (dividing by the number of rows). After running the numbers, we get 0.0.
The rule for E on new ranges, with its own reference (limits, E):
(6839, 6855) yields 0.1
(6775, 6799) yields 0.4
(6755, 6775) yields 0.3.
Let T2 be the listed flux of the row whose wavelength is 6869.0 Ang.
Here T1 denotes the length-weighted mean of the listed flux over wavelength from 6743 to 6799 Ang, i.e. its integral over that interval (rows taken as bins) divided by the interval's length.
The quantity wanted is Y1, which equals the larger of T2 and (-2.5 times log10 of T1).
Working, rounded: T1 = 10.3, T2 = 8.144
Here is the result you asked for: 8.1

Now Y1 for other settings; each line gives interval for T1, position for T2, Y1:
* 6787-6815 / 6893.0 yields 9.3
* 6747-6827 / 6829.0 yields 9.4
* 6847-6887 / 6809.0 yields 10.6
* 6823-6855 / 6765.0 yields 9.9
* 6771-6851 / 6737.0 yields 10.0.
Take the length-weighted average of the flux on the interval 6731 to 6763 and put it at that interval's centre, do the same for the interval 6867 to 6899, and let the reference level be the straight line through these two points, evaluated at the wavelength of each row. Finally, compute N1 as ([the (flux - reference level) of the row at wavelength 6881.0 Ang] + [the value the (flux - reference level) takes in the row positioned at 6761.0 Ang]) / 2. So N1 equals 0.1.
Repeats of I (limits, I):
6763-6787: 0.96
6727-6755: 0.97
